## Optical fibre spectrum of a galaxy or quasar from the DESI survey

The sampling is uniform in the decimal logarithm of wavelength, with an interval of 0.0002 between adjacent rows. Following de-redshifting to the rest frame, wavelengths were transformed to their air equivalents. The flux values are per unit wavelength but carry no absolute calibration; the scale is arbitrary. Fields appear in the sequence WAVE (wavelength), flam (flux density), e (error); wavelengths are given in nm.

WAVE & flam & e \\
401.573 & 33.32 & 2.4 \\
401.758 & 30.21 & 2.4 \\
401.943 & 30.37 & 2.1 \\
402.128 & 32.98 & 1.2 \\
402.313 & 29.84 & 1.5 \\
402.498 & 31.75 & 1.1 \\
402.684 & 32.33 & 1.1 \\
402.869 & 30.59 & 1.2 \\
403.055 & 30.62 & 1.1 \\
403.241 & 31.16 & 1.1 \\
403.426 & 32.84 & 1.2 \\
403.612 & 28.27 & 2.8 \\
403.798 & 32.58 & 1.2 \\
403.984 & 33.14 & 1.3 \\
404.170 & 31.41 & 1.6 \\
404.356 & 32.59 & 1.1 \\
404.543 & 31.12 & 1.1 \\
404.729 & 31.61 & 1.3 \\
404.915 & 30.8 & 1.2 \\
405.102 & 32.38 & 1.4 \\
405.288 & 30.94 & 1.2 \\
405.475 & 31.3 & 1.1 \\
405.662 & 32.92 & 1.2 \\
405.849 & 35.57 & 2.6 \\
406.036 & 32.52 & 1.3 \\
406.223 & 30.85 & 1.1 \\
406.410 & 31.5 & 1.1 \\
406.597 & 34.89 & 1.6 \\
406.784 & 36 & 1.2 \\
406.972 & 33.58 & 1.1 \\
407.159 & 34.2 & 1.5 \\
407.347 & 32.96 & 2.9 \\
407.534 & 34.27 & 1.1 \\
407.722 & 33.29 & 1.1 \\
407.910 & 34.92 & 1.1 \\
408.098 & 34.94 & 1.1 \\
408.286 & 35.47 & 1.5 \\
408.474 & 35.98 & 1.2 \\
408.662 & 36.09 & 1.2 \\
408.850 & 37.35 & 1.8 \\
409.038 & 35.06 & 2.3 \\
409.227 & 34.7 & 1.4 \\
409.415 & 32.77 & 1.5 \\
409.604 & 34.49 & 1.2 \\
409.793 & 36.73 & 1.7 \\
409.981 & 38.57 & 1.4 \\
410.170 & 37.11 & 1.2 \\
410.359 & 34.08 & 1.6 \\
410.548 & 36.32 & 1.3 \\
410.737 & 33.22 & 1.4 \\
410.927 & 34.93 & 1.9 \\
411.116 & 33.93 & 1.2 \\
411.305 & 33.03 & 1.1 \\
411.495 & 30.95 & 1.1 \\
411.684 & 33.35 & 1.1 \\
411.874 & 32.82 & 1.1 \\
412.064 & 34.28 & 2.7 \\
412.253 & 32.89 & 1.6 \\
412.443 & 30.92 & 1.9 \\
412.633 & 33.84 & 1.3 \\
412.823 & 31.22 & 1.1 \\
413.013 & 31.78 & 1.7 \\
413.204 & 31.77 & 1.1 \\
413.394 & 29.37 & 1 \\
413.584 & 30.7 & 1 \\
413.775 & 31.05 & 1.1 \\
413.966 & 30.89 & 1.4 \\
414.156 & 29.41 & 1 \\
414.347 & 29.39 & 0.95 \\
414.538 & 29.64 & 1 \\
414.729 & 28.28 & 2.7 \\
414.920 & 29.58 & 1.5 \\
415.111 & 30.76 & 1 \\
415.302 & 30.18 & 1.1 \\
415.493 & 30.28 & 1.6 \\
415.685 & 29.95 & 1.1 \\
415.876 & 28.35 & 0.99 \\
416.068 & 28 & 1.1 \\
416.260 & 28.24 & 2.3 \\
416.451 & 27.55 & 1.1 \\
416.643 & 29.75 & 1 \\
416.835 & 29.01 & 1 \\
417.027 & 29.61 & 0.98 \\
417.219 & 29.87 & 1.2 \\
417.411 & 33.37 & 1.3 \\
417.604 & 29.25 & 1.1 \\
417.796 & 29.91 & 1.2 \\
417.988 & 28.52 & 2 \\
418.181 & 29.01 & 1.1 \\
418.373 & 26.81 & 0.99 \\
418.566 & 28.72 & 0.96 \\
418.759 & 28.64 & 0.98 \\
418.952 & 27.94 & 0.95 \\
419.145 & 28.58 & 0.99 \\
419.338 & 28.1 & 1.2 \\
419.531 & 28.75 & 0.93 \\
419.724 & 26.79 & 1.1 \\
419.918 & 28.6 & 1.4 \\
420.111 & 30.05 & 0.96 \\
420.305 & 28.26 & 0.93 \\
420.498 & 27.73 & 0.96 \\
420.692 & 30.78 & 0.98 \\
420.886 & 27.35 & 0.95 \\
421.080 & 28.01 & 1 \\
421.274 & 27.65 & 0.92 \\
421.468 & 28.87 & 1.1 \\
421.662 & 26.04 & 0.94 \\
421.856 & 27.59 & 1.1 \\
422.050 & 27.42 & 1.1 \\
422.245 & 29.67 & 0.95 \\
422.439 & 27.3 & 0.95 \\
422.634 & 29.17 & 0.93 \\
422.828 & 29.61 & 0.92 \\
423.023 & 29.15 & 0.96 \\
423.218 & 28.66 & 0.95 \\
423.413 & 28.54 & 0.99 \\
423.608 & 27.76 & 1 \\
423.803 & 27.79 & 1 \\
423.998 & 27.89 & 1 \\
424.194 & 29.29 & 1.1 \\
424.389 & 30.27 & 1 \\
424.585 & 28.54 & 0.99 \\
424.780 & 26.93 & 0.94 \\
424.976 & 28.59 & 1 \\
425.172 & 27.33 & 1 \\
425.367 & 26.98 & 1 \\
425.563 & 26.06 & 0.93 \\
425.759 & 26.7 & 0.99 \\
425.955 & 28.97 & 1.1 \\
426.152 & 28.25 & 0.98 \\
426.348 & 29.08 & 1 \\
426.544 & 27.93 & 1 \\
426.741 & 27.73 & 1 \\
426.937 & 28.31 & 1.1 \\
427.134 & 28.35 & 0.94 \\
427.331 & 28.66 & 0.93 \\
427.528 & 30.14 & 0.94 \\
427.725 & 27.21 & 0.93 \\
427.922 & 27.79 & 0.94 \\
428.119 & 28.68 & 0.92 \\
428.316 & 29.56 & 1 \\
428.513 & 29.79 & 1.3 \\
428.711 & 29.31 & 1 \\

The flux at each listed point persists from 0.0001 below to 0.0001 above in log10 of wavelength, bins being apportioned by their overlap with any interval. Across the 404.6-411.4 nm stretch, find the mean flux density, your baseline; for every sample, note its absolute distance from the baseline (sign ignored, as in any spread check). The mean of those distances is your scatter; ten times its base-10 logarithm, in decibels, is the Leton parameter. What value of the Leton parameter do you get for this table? 2.0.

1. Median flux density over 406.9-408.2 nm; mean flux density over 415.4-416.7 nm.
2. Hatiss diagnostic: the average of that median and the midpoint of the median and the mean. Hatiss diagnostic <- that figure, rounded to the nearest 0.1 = 32.9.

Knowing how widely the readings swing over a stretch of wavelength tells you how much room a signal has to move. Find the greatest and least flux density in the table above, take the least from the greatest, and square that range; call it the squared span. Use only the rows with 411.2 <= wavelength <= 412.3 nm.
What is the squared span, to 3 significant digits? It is 11.1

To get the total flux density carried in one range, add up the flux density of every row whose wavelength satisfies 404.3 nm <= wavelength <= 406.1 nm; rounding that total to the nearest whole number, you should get 322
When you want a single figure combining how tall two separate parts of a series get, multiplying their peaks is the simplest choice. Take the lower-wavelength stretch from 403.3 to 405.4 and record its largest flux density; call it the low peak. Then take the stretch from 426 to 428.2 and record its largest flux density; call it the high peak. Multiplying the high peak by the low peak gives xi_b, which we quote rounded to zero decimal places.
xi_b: 999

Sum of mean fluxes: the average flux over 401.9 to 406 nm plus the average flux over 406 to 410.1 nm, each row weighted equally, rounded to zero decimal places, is 66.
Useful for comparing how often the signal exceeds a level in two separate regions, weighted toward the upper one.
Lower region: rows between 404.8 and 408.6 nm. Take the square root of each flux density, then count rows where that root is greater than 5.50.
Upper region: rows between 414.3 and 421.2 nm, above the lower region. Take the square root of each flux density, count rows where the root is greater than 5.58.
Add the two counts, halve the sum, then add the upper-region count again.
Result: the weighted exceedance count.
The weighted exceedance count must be 11.5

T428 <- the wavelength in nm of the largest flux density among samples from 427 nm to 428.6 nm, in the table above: 427.528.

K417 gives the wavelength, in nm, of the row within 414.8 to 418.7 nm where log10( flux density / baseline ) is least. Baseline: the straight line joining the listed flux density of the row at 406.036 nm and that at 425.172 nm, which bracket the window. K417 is 418.373 nm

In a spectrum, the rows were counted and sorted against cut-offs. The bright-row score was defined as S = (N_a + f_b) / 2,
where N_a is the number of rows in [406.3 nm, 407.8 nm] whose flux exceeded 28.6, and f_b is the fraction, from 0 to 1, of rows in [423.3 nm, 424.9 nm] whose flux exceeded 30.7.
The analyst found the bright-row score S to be 4.00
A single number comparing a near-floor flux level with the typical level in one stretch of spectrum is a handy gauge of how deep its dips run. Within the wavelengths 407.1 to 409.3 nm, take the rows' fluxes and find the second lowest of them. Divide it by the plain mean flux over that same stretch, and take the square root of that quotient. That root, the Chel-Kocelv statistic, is 0.976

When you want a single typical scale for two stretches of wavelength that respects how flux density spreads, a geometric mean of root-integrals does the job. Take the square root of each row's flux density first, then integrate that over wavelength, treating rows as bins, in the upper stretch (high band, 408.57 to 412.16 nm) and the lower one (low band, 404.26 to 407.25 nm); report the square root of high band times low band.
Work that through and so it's 19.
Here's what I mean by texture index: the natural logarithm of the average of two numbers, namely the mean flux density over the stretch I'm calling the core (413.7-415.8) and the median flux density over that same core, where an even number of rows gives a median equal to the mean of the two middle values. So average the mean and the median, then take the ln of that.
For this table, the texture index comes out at 3.40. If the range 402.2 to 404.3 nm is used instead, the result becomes 3.45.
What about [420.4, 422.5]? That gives 3.33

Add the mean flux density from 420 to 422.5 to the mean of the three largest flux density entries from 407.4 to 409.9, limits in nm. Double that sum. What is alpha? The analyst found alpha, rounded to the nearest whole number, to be 130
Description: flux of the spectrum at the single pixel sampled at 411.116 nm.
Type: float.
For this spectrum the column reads 33.93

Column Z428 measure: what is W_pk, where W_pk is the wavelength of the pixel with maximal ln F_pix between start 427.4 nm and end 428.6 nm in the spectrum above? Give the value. 427.528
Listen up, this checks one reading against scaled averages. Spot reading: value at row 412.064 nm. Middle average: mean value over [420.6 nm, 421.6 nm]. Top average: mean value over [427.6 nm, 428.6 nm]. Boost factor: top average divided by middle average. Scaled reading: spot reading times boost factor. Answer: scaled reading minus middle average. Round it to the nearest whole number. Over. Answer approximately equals 6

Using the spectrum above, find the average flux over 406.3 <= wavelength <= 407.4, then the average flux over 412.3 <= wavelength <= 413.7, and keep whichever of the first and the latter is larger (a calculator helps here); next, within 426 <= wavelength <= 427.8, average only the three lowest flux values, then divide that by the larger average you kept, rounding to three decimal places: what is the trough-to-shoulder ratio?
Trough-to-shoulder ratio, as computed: 0.816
